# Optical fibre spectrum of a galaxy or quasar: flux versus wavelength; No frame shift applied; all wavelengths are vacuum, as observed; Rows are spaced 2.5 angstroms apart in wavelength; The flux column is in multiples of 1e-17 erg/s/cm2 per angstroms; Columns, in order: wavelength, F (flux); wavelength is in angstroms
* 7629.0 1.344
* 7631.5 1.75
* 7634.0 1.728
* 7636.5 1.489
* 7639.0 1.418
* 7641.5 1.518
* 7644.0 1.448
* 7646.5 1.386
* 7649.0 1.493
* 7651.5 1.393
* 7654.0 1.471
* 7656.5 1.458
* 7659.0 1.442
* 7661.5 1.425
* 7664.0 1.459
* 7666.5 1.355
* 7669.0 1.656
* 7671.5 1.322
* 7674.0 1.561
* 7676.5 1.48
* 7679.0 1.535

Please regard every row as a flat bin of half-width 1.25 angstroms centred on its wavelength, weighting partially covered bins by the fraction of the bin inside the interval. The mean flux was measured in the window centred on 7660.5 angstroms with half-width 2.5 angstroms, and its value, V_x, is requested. 1.43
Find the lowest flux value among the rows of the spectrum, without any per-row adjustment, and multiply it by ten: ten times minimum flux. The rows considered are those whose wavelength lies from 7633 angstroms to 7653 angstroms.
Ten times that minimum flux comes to 13.9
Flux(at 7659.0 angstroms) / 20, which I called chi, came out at 0.0721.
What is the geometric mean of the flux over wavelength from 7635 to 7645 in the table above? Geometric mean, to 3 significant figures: 1.47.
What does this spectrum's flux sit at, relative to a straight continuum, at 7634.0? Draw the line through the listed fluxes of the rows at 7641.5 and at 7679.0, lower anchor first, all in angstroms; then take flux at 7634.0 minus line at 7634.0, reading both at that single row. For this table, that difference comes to 0.21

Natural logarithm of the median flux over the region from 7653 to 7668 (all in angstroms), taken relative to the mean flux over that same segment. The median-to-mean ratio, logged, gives 0.01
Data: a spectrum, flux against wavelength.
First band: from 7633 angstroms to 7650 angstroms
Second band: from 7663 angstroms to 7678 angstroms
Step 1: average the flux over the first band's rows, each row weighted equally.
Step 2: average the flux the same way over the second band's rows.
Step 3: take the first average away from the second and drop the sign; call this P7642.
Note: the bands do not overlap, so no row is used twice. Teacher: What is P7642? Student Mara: 0.02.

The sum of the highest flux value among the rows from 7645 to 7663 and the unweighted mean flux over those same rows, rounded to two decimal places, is 2.93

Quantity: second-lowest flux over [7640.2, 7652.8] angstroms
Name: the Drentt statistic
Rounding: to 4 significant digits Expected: 1.393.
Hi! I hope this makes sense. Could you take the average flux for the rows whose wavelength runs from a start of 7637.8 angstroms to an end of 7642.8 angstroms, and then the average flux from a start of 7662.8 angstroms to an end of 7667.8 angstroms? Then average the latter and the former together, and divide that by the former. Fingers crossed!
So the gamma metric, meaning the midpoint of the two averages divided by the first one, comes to 0.98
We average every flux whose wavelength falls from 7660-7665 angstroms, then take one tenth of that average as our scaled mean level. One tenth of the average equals 0.144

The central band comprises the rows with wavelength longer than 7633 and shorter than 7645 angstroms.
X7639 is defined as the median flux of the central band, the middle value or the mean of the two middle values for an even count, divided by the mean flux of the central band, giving 0.98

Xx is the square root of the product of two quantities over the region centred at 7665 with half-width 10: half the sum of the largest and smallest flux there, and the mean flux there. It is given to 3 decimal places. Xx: 1.474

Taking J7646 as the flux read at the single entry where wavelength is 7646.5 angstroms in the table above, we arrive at 1.386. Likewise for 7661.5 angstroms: 1.425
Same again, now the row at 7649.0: 1.493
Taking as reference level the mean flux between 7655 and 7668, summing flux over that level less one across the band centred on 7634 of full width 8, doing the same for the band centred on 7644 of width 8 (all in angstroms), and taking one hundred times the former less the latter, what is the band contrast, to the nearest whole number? 43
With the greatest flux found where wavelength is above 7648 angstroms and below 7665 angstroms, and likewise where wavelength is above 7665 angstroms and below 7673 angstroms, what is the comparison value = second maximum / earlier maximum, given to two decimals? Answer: 1.11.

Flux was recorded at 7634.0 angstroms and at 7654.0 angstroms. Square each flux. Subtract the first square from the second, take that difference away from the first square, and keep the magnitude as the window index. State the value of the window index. 3.8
